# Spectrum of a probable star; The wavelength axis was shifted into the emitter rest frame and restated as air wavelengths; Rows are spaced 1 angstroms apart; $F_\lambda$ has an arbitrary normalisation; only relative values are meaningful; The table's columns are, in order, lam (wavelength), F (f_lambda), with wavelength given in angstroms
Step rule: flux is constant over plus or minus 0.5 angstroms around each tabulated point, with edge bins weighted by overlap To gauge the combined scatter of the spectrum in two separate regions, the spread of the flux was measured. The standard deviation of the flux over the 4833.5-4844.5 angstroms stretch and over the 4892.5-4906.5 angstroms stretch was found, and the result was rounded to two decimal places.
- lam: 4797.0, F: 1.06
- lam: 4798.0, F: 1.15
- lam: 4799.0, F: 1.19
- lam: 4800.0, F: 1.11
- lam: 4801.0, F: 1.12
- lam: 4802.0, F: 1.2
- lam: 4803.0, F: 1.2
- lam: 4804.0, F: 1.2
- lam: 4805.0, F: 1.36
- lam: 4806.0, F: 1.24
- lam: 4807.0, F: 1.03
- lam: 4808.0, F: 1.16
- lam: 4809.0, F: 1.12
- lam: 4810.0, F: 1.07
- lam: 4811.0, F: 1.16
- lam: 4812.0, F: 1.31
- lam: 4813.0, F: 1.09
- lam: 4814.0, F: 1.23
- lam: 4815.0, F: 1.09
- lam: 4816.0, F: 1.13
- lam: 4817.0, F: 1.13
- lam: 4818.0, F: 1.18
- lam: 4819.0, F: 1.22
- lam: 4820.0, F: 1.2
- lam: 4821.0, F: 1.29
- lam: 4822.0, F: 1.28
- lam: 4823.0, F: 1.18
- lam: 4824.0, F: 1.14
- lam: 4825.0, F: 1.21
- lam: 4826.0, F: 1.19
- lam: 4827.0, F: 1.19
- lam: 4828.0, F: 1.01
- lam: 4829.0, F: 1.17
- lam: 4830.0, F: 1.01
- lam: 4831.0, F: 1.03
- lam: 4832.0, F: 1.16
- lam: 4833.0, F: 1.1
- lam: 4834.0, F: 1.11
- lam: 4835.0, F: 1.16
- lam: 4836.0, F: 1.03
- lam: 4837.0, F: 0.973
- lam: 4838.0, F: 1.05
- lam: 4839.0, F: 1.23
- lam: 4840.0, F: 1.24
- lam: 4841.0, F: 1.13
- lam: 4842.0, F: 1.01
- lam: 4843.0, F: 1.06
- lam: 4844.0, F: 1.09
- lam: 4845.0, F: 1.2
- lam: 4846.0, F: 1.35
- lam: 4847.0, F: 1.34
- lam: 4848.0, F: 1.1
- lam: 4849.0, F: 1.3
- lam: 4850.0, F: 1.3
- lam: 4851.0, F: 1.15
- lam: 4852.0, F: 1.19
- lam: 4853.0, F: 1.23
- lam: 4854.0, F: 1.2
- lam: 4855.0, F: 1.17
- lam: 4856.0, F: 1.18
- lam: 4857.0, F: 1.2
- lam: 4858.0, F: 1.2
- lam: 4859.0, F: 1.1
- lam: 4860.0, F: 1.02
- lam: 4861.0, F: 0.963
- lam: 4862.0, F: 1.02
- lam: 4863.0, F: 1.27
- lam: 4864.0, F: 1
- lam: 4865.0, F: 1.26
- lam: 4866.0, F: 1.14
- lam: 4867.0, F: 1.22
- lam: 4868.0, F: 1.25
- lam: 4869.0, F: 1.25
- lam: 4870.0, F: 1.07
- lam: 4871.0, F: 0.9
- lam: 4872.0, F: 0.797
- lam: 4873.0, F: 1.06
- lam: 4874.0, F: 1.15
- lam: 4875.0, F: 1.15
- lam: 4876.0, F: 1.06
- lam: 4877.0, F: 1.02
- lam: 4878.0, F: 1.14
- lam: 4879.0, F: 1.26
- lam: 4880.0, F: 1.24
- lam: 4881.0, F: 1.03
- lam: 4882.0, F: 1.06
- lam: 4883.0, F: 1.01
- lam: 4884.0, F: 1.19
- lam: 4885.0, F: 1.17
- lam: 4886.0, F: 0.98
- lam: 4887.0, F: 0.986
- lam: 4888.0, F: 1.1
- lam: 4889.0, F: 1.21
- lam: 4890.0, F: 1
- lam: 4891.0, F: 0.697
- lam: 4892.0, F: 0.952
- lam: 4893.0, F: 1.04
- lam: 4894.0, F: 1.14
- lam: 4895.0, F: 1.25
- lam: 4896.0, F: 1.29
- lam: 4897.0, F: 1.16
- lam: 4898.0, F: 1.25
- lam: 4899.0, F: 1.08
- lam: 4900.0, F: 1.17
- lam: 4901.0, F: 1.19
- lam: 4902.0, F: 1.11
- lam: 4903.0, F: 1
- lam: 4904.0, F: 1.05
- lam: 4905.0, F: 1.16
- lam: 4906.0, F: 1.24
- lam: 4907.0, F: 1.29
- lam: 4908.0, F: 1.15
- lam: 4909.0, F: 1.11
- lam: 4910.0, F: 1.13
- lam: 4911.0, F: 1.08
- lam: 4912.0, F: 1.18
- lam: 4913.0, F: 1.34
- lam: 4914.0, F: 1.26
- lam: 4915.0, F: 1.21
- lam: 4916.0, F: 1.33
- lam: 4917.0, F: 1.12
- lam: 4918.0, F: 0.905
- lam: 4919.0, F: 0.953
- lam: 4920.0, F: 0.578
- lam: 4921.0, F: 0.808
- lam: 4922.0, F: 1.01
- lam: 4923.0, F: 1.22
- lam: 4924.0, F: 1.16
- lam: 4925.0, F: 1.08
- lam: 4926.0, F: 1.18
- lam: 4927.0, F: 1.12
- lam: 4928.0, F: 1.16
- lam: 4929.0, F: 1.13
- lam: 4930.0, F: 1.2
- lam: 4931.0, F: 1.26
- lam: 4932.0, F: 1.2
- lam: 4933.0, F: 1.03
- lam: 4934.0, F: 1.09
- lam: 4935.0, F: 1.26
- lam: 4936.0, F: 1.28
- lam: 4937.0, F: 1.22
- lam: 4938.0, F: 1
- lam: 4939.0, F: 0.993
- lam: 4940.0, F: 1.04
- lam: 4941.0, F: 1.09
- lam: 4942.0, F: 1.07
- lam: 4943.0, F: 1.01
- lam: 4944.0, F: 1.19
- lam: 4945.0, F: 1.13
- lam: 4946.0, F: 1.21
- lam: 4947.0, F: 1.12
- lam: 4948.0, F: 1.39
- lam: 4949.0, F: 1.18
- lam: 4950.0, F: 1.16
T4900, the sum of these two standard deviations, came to 0.17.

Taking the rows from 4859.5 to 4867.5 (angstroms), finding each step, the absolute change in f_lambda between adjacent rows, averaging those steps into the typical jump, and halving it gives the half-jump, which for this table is 0.08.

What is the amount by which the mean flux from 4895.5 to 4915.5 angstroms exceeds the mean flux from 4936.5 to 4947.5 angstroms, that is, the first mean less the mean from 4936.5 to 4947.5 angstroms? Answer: 0.075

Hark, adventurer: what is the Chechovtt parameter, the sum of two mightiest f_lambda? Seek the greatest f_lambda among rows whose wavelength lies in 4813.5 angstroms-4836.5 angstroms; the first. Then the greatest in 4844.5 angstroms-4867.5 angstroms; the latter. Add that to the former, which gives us 2.64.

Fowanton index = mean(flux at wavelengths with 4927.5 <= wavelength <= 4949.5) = 1.15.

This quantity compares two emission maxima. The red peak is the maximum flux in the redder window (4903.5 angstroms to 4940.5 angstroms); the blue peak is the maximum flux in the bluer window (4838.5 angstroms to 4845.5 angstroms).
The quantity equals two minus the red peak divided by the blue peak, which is 0.92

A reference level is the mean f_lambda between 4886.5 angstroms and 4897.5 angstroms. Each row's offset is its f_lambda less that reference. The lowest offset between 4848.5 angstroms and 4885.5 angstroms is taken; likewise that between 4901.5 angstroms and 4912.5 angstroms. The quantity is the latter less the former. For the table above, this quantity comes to 0.20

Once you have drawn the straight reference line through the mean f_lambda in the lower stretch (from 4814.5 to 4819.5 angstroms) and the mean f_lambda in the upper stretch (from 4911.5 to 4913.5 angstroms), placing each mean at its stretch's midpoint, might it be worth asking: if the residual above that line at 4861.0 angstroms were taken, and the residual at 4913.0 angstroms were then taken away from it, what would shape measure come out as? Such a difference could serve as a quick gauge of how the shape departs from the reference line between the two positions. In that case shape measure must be -0.32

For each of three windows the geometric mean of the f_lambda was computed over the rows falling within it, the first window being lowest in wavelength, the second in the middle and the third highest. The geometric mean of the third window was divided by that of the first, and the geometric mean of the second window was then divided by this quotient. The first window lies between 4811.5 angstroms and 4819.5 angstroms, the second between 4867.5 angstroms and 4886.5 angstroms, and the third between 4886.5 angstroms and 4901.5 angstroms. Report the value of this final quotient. 1.17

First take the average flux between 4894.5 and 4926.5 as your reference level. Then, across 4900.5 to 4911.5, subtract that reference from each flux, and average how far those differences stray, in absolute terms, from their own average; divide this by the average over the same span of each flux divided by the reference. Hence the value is 0.062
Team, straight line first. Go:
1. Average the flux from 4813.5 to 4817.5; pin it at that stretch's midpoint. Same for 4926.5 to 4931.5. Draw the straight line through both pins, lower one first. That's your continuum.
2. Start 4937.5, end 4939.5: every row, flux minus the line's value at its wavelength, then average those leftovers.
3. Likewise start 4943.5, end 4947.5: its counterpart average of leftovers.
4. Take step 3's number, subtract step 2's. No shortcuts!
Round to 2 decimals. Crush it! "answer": 0.16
